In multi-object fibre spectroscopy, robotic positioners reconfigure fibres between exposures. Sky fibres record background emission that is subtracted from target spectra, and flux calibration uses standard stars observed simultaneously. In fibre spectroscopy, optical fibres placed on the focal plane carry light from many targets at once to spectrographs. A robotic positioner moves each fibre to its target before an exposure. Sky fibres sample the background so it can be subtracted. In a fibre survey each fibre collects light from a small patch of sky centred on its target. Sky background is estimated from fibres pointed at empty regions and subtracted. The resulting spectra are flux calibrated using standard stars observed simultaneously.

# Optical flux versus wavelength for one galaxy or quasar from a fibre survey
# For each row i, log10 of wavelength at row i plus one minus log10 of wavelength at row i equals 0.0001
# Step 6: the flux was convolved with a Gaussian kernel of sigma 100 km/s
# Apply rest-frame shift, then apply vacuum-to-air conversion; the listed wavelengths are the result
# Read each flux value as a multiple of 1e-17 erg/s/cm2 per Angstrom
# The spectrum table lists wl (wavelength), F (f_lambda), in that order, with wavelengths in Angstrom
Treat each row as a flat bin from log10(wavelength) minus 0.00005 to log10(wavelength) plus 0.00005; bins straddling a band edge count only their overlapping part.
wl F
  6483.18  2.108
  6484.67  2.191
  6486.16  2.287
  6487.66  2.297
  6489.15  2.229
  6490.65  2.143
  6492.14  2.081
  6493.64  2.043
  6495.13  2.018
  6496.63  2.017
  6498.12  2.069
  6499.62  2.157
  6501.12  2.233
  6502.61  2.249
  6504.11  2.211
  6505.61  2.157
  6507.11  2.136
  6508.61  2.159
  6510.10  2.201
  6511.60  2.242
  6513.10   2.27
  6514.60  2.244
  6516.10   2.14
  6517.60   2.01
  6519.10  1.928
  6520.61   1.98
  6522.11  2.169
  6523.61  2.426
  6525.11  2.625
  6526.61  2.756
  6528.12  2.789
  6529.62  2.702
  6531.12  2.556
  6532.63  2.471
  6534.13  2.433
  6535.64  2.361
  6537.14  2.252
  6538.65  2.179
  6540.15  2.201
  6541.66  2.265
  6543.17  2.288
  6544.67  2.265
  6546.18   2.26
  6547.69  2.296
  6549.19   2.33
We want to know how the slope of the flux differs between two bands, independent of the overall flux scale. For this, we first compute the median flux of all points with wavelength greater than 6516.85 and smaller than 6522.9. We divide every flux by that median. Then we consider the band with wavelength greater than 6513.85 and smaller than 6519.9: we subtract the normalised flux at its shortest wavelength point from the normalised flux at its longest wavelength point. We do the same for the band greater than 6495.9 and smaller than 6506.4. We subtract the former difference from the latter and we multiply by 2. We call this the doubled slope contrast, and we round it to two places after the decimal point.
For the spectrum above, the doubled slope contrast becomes 0.46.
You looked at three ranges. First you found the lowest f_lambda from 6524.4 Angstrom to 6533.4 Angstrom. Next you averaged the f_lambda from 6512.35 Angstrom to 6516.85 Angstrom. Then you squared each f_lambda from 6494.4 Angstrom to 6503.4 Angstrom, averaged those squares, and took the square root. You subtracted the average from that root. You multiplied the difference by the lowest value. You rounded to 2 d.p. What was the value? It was -0.23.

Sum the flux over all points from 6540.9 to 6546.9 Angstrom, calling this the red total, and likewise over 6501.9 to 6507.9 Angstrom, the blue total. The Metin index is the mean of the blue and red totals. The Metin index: 8.9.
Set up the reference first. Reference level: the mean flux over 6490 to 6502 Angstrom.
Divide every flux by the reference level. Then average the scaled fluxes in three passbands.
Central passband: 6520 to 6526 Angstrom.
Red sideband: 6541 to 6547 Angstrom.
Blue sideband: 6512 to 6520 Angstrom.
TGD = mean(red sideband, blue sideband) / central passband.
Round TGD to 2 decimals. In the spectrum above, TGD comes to 0.95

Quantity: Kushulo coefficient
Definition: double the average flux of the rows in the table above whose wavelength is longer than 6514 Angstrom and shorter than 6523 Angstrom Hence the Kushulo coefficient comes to 4.2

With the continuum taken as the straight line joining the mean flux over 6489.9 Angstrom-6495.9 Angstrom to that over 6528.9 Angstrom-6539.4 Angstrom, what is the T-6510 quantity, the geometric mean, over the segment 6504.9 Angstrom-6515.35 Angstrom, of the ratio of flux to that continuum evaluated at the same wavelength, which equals 0.99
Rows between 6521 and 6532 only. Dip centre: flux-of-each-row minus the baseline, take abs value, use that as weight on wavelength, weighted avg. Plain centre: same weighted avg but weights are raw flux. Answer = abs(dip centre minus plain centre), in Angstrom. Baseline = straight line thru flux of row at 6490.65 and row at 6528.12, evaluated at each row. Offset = 1.5 Angstrom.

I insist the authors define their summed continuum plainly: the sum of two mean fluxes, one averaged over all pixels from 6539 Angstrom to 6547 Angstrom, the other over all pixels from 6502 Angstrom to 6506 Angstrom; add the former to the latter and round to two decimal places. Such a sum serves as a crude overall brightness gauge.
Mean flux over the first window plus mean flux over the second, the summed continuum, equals 4.46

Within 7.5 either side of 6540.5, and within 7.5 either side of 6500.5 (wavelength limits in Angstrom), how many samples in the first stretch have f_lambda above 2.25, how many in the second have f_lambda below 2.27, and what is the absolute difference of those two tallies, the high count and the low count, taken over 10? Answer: 0.20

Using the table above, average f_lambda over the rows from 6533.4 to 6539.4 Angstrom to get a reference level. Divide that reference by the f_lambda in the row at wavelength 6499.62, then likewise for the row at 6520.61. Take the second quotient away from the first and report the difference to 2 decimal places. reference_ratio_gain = -0.10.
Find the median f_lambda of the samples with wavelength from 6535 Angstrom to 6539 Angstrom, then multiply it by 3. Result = 6.76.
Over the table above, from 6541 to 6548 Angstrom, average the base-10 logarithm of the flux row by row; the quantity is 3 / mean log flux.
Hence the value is 8.4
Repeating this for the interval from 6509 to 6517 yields 8.7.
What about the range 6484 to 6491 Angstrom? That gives 8.6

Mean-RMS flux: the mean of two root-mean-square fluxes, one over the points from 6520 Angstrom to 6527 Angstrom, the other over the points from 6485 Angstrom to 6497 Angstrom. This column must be 2.28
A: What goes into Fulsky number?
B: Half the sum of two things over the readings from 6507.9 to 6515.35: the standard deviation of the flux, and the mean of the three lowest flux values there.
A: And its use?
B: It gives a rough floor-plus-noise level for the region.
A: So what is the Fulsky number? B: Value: 1.12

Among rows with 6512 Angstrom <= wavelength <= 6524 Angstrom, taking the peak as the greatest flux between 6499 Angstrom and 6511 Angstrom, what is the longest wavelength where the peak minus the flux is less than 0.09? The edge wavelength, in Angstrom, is 6523.61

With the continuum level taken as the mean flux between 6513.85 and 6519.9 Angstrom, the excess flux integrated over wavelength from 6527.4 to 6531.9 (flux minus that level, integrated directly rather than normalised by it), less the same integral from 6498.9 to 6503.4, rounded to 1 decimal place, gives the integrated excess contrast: 2.1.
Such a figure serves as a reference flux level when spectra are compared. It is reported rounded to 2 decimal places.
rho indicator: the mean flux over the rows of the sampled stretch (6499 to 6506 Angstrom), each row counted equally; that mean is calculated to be 2.20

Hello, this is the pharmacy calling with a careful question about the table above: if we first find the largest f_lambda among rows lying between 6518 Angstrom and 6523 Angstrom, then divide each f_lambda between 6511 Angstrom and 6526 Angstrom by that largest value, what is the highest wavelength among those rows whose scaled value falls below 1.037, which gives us 6522.11 Angstrom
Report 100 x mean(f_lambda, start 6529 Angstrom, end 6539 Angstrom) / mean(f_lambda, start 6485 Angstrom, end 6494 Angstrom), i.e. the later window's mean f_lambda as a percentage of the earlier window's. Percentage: 111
